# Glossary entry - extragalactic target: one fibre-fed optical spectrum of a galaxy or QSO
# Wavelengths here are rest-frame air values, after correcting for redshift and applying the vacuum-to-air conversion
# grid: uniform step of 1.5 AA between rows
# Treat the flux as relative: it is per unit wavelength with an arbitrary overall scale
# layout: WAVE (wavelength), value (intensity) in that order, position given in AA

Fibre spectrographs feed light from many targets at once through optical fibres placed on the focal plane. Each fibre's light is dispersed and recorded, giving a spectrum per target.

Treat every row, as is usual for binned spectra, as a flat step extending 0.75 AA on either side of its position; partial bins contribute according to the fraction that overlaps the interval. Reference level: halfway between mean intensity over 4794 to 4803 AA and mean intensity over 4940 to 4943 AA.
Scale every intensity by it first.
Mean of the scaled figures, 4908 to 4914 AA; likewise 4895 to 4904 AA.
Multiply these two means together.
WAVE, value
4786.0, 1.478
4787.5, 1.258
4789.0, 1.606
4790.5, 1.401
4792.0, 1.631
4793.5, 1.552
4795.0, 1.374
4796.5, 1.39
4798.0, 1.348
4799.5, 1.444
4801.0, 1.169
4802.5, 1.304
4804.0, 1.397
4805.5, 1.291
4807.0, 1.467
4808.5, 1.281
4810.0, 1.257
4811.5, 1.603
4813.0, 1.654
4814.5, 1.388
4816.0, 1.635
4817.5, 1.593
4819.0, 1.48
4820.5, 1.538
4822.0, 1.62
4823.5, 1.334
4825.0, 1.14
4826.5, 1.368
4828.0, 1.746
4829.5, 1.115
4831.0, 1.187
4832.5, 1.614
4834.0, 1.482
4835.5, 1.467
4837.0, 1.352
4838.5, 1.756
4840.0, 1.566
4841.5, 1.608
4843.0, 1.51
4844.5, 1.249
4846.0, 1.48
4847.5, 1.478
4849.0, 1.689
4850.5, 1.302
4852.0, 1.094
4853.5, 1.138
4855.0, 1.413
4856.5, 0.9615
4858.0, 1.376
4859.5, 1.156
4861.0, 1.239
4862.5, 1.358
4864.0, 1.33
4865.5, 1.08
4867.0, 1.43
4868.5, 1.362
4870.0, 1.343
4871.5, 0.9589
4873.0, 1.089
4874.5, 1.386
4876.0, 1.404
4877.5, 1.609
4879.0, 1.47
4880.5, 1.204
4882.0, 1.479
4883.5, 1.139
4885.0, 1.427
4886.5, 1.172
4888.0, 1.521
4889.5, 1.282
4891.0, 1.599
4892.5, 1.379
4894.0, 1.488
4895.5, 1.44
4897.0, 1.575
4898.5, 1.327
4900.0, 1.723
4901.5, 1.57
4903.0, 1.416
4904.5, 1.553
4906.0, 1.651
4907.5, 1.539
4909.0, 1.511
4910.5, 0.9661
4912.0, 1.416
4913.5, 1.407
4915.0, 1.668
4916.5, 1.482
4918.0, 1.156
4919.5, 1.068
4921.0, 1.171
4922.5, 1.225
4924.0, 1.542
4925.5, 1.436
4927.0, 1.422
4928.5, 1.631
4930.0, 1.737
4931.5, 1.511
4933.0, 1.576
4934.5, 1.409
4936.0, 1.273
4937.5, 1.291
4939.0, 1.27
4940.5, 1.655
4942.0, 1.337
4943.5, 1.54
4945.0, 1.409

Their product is 1.00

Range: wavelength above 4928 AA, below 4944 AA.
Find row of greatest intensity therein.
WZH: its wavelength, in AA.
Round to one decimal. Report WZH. 4930.0 AA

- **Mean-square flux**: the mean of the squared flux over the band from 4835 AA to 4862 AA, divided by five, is 0.389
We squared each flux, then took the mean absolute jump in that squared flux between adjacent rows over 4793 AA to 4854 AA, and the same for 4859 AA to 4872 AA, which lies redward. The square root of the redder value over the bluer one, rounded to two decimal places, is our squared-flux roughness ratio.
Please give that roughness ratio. 0.89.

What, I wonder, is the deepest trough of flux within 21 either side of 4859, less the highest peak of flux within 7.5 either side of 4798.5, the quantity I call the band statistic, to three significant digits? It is -0.672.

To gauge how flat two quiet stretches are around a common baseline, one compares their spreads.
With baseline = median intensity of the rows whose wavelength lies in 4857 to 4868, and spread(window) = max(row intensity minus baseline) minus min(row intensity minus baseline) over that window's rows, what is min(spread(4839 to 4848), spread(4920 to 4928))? 0.36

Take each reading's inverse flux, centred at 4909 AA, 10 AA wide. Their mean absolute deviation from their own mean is 0.09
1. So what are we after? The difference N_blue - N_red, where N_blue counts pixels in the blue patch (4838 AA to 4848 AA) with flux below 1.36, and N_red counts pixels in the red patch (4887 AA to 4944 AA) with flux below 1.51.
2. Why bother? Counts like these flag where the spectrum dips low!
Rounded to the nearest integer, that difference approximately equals -20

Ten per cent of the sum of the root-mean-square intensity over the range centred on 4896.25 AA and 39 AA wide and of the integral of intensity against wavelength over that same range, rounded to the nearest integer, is 6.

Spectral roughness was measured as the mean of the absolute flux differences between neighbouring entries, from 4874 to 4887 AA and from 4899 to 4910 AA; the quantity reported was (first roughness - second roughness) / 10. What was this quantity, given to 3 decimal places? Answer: 0.011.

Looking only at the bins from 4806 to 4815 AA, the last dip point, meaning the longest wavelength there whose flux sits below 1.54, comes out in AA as 4814.5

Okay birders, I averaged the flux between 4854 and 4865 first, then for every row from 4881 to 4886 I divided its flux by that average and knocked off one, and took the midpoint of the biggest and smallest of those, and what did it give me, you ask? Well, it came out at 0.04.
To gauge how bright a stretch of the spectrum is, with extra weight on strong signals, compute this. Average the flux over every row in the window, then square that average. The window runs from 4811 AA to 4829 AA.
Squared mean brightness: 2.3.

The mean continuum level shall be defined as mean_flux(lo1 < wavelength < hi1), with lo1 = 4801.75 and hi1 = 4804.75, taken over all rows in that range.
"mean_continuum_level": 1.35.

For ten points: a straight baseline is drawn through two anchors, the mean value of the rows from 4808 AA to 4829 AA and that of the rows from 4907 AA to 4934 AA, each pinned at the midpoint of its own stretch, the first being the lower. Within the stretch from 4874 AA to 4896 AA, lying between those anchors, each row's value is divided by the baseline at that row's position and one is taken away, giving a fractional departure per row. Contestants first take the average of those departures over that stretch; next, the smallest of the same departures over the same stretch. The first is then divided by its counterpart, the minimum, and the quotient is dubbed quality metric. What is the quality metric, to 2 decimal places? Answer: 0.12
